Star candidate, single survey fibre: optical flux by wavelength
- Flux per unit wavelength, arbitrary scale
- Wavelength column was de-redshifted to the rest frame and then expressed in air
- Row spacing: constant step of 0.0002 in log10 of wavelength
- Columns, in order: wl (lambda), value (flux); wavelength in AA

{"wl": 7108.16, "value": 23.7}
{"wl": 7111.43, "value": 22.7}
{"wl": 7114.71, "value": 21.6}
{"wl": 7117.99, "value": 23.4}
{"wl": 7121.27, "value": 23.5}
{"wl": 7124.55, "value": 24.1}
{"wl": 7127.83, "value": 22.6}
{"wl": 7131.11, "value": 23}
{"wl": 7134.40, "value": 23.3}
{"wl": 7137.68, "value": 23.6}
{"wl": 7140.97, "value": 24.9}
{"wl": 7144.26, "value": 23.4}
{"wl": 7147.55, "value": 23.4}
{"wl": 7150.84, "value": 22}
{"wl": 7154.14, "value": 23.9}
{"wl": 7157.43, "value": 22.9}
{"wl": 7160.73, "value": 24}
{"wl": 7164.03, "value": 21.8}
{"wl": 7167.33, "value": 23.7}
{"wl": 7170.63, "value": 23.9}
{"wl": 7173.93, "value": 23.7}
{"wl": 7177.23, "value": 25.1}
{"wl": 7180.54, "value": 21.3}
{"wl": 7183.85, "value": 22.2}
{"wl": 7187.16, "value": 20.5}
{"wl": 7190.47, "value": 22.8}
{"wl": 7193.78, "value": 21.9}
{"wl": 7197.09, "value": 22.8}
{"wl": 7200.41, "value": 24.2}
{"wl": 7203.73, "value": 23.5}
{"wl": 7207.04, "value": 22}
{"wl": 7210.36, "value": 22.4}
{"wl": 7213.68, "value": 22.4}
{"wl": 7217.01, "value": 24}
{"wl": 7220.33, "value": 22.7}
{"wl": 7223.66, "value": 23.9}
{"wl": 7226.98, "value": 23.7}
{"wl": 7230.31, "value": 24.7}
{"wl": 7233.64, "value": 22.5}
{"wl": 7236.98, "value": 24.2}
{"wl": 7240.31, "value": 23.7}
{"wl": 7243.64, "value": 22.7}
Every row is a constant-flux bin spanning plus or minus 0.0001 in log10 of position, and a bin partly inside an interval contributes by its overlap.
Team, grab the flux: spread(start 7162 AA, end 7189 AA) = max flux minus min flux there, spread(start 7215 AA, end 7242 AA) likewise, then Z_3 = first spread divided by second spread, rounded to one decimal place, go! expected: 2.1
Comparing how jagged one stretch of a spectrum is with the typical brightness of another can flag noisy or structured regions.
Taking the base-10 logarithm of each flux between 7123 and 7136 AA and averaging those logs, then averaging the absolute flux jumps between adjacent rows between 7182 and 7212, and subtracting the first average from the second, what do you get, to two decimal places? -0.14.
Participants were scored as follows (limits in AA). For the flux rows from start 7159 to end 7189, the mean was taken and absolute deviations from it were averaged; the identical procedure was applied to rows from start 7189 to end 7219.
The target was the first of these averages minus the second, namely 0.62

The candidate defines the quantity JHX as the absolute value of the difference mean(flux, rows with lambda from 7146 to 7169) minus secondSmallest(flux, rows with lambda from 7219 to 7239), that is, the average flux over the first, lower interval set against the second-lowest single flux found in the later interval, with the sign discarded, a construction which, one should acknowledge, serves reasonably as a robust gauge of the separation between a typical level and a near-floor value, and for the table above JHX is 0.40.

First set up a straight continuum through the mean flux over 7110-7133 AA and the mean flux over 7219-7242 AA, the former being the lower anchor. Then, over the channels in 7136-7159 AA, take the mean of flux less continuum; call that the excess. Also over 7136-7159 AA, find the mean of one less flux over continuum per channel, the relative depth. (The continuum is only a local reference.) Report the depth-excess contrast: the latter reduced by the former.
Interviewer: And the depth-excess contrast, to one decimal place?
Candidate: -0.3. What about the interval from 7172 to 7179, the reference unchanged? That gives -1.1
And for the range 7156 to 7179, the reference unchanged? -0.3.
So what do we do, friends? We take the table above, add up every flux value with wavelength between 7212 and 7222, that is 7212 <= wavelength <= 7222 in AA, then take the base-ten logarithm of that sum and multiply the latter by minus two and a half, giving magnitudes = -4.60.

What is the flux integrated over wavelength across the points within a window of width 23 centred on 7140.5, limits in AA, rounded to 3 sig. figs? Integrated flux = 538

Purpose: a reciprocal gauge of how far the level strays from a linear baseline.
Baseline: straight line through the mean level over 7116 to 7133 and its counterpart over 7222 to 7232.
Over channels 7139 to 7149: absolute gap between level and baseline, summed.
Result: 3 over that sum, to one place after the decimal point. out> 1.9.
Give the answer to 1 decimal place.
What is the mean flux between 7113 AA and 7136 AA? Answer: 23.1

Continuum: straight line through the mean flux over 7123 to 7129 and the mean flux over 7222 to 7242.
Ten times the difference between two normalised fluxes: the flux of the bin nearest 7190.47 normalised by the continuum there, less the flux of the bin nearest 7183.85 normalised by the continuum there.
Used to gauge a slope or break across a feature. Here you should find 0.24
